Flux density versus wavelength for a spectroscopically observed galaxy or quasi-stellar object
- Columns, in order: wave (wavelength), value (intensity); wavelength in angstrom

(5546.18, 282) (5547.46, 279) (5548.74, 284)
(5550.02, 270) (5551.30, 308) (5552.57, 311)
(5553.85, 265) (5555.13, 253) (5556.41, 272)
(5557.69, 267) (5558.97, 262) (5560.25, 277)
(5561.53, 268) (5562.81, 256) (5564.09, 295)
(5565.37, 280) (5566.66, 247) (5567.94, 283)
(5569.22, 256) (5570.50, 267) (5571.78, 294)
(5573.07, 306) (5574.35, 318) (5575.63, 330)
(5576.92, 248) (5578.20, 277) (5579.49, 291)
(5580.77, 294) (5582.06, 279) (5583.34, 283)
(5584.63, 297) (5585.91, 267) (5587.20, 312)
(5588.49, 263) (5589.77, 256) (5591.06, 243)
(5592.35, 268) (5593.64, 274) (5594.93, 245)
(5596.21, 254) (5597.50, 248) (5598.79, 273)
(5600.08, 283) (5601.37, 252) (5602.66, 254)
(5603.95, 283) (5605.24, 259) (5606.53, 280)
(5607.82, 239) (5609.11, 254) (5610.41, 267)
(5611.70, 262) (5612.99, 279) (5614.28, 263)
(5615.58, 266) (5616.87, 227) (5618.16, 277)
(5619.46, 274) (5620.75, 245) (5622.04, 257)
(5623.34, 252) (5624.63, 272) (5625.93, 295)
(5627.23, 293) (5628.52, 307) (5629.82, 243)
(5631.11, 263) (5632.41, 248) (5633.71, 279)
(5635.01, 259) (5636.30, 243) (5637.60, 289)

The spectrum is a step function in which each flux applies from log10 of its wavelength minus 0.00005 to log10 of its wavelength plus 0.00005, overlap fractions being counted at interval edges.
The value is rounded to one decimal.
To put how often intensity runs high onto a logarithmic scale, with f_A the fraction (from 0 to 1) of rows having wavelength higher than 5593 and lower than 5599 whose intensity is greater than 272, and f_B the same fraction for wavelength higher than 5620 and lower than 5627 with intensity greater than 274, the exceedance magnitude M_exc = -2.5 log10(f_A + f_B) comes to 0.6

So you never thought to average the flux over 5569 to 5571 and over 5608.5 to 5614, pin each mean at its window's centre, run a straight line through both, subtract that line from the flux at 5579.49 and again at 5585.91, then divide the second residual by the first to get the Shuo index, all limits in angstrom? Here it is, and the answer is 0.1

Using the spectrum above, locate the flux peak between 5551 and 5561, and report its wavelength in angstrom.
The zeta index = 5552.57 angstrom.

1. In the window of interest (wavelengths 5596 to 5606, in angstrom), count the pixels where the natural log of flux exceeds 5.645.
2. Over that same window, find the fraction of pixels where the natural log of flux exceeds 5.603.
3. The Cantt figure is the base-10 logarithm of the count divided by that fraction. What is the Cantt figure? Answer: 0.73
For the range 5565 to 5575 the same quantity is 0.81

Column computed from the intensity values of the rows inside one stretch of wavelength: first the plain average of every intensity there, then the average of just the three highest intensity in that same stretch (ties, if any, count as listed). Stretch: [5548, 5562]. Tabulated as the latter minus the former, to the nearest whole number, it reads 25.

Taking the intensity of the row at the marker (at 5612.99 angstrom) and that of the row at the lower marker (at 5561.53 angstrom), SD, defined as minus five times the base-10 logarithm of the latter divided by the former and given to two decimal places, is 0.09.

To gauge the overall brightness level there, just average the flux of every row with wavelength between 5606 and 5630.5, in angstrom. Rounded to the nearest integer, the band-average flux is 266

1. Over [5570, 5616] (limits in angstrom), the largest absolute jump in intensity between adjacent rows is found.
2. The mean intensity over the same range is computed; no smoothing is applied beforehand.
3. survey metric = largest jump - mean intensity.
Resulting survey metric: -191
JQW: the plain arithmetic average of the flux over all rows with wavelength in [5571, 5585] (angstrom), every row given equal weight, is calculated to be 292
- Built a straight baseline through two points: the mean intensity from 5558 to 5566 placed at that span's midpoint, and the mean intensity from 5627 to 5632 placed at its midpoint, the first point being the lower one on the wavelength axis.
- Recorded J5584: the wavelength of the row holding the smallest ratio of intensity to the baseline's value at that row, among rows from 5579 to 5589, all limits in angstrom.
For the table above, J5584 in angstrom 5588.49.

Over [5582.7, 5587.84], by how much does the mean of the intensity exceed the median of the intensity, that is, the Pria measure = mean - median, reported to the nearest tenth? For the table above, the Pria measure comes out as -0.2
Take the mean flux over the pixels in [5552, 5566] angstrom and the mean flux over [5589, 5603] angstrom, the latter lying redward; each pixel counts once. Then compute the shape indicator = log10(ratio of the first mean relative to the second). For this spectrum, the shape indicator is 0.023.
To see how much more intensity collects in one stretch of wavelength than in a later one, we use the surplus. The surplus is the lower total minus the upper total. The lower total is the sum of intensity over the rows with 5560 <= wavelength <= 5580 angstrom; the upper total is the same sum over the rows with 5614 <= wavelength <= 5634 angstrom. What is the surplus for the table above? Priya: 232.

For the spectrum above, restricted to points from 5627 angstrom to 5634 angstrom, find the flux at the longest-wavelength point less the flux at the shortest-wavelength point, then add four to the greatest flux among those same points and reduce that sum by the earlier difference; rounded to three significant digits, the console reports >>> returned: 325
